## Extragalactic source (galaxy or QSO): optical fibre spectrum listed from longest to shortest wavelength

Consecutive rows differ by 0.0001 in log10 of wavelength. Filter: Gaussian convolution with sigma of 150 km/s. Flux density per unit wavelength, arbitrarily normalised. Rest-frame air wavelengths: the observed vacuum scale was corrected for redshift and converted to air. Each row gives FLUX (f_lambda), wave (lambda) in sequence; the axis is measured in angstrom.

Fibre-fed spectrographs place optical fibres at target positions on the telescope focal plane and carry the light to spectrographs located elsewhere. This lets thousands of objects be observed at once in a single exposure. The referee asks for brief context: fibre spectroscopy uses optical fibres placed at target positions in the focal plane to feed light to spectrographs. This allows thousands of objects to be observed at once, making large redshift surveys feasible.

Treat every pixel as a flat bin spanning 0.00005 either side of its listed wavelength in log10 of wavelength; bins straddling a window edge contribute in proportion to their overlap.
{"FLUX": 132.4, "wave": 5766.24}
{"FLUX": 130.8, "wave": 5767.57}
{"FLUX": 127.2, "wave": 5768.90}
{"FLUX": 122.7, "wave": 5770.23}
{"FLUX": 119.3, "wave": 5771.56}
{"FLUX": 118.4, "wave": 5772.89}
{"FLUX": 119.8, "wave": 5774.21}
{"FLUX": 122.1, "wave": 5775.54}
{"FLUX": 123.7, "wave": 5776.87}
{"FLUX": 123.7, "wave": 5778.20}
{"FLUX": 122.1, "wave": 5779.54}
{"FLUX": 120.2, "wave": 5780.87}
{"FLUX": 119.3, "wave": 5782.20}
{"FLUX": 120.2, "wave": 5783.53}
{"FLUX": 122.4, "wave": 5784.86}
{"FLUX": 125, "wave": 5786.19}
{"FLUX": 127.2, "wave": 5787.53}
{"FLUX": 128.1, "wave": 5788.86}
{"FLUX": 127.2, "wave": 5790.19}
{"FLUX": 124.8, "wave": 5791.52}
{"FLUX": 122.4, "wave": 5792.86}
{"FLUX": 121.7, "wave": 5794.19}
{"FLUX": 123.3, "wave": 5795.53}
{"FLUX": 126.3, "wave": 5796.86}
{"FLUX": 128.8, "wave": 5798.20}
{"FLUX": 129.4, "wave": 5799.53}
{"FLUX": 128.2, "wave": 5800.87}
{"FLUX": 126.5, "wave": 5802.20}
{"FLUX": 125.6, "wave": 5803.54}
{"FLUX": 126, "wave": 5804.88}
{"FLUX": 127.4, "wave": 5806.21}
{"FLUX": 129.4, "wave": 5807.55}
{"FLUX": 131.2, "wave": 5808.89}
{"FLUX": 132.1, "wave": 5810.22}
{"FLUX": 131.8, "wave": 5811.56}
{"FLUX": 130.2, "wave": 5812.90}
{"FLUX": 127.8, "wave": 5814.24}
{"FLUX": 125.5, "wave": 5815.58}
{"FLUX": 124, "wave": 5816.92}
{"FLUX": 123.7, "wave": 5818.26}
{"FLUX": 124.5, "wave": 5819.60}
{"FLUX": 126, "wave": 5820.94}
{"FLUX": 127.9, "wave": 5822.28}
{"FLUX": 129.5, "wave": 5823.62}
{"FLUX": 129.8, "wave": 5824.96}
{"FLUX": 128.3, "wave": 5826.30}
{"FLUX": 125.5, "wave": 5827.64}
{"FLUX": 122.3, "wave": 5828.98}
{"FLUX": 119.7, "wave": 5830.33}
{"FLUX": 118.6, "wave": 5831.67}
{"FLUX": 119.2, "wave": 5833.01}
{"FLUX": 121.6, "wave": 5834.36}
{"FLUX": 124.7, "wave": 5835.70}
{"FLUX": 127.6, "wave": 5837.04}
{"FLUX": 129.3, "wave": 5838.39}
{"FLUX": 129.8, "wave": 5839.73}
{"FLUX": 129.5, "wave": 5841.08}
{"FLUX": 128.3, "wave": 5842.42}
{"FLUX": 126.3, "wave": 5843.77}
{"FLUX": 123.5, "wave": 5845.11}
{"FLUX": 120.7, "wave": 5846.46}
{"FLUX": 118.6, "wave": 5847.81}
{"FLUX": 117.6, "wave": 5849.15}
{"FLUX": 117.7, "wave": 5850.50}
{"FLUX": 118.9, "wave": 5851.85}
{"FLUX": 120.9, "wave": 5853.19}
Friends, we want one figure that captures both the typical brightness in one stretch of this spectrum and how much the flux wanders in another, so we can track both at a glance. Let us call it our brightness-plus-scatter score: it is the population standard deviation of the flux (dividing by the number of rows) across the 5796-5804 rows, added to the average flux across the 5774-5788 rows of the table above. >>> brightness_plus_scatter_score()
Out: 124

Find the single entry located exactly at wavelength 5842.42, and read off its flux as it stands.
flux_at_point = 128.3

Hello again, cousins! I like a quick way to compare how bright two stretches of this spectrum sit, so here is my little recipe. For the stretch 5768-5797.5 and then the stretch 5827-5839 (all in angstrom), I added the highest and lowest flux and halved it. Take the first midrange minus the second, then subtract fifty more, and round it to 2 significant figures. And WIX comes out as -51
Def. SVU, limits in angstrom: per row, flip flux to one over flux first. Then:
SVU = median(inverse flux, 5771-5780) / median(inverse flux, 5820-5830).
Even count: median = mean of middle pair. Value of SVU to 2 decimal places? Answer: 1.05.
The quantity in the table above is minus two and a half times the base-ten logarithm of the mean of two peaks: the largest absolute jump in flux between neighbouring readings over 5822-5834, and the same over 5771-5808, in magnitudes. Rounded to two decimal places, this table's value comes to -1.23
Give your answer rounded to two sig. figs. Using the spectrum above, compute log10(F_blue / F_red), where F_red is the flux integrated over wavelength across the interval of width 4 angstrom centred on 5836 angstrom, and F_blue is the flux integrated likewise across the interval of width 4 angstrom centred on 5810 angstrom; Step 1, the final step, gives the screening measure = 0.022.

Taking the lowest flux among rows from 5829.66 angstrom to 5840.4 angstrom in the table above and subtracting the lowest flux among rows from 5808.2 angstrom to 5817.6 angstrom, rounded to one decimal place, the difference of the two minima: -5.4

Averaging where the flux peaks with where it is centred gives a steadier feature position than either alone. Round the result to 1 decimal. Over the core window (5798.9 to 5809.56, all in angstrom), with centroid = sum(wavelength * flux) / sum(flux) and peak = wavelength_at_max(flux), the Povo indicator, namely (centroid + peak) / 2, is 5806.6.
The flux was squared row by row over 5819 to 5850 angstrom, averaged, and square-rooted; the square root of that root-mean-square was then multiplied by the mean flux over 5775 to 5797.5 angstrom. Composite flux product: 1380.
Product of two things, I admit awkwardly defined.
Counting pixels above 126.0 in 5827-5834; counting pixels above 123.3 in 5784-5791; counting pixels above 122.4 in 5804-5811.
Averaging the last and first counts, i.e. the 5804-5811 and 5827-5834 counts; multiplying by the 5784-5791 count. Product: 10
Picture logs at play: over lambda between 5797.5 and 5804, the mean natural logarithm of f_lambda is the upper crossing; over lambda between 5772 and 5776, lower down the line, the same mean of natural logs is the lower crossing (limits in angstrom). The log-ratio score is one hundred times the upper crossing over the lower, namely 101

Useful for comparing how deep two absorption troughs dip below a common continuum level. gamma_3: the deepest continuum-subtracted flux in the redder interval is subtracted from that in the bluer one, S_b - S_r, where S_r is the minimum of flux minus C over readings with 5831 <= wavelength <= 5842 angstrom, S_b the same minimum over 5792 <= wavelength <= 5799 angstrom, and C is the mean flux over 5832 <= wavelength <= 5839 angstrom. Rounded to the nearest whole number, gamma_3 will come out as 3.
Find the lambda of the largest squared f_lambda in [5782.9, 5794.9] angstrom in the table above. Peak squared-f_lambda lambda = 5788.86 angstrom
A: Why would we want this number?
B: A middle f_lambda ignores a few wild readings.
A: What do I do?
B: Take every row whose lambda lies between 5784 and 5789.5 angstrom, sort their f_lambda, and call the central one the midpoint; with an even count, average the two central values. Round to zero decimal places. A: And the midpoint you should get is 126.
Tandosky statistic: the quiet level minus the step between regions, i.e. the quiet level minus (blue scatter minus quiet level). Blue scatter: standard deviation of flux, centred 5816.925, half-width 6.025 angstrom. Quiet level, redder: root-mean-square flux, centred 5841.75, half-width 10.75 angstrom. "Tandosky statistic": 244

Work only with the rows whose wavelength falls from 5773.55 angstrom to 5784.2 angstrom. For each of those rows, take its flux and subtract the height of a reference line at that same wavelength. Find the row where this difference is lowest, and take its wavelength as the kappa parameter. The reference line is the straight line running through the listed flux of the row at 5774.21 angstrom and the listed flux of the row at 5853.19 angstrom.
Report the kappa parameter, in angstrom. 5782.20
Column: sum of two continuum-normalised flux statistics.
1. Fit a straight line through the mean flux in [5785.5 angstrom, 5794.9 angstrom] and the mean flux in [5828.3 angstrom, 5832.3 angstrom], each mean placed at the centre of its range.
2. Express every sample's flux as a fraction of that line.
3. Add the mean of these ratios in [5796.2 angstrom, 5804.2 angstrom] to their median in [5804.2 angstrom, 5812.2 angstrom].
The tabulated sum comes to 2.09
